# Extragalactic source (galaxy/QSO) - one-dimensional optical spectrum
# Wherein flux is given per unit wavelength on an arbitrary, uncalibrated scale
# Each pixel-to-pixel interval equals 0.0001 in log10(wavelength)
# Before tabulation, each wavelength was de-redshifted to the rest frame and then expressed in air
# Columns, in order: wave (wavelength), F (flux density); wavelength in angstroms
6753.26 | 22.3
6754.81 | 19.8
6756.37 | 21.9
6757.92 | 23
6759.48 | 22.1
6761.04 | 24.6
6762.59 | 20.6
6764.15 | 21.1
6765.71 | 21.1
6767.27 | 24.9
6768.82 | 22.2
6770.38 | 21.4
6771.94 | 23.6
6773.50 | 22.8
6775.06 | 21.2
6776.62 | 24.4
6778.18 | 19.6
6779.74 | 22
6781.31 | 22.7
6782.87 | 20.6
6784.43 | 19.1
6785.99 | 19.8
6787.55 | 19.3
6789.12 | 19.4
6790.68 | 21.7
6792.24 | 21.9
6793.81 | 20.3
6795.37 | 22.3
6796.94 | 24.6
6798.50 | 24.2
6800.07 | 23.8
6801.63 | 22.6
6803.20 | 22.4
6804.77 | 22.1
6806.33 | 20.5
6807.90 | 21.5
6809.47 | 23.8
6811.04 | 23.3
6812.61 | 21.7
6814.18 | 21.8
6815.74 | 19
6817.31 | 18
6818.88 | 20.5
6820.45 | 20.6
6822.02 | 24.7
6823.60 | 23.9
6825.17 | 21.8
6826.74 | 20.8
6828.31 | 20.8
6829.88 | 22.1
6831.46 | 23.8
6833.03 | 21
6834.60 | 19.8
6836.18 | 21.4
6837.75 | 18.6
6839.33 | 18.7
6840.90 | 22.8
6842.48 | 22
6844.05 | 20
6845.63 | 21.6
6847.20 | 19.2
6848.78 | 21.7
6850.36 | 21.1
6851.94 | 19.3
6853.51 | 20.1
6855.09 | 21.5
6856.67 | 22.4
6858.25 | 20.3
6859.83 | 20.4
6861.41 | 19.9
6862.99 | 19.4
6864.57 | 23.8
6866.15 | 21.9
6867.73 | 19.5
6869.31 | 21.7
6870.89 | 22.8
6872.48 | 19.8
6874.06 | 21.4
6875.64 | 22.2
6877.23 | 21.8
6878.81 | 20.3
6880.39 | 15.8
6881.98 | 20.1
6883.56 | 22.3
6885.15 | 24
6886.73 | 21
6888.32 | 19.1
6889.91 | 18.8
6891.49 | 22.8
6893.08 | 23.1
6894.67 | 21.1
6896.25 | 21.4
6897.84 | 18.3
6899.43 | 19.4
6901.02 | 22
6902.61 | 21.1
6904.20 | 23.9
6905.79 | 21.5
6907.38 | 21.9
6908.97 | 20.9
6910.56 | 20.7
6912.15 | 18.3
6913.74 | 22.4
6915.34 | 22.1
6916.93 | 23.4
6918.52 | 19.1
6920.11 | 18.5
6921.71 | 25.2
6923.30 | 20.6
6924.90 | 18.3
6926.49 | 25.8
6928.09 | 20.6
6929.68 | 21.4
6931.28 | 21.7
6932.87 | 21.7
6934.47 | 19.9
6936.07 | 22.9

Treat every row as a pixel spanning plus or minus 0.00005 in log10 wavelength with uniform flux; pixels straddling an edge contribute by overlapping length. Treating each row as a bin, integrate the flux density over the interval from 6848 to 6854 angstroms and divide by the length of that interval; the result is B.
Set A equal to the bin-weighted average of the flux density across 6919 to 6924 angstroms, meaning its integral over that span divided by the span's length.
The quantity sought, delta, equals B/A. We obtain 0.97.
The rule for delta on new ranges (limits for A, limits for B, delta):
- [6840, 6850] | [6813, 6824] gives 1.00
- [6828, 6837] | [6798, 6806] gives 1.06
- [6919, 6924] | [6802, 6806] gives 1.04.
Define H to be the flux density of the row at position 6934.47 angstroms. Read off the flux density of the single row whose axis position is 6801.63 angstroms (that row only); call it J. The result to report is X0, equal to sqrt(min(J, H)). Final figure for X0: 4.46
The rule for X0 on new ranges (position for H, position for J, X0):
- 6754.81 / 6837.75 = 4.31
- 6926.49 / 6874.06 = 4.63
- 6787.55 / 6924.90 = 4.28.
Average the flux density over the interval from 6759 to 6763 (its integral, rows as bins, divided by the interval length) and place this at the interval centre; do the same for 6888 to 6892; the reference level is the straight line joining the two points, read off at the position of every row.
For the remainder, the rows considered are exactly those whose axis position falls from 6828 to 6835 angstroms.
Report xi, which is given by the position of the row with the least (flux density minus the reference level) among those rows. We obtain 6834.60 angstroms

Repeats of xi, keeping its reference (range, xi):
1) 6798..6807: 6806.33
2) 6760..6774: 6762.59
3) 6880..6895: 6880.39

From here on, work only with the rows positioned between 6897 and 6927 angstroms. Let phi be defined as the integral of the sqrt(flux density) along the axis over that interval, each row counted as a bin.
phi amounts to 138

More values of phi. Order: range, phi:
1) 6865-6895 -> 138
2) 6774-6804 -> 140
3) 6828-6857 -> 133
